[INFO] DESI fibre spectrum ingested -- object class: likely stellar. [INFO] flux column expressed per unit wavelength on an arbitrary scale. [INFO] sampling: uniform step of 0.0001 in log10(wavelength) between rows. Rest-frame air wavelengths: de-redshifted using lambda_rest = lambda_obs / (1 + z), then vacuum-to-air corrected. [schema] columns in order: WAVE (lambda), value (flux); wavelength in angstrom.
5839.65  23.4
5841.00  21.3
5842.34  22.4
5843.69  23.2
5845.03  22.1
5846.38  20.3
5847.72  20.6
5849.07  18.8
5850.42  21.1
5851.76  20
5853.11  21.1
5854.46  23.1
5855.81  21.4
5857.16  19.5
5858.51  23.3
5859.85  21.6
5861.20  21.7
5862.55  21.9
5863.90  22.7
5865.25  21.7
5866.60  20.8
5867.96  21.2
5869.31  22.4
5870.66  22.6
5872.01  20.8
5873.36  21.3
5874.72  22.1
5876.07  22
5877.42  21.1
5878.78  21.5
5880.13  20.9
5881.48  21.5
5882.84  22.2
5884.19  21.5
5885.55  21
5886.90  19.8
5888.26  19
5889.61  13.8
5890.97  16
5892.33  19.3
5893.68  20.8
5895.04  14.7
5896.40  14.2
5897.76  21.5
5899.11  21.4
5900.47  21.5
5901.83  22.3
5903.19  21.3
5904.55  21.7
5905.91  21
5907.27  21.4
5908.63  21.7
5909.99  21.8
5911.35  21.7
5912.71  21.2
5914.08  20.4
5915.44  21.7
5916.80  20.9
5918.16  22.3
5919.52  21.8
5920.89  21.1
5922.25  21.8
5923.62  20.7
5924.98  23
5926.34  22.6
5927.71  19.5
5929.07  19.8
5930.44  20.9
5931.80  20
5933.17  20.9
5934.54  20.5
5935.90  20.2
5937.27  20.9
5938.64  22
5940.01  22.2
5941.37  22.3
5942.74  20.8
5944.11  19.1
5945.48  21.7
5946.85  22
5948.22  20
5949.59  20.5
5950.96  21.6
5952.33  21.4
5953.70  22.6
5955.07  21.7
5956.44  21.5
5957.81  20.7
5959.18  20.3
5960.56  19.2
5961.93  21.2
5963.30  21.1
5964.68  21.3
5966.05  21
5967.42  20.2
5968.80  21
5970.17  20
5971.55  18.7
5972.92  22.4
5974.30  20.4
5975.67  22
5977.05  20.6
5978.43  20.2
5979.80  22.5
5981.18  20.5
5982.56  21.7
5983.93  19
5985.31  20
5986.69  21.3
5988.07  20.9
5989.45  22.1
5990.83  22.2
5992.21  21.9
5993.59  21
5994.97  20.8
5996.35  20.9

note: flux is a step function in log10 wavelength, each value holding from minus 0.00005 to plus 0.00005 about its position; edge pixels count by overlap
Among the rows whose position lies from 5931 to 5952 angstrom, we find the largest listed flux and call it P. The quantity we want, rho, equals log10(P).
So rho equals 1.35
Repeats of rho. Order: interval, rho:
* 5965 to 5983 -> 1.35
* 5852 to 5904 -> 1.37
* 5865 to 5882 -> 1.35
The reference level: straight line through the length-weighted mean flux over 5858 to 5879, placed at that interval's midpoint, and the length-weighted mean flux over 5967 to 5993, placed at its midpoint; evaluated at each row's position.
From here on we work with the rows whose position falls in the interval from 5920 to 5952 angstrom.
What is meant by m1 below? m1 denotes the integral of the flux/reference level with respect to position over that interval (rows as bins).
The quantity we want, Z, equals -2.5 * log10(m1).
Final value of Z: -3.8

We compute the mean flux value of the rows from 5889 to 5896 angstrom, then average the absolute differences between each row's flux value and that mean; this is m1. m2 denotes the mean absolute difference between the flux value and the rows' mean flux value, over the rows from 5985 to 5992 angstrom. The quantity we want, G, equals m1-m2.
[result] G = 1.8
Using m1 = 2.5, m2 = 0.7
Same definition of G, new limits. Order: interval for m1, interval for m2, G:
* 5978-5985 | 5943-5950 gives 0.1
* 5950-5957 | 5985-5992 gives -0.3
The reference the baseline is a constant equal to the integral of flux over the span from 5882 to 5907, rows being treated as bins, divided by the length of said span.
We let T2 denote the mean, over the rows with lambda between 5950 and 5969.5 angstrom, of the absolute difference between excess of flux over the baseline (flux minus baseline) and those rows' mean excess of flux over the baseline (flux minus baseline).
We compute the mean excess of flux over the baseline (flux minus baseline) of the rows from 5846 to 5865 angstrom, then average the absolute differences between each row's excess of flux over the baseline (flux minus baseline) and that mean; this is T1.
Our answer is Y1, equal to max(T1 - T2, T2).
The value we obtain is 0.6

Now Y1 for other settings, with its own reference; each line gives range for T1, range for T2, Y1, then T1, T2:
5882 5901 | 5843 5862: 1.4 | 2.51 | 1.1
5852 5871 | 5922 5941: 0.9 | 0.76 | 0.9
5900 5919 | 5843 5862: 1.1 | 0.39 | 1.1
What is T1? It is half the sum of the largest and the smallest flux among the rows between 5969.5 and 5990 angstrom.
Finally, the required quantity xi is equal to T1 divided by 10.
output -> 2.06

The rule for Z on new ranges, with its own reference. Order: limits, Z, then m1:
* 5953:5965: -2.7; 12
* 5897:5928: -3.7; 31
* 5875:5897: -3.2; 20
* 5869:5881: -2.7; 12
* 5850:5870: -3.2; 20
